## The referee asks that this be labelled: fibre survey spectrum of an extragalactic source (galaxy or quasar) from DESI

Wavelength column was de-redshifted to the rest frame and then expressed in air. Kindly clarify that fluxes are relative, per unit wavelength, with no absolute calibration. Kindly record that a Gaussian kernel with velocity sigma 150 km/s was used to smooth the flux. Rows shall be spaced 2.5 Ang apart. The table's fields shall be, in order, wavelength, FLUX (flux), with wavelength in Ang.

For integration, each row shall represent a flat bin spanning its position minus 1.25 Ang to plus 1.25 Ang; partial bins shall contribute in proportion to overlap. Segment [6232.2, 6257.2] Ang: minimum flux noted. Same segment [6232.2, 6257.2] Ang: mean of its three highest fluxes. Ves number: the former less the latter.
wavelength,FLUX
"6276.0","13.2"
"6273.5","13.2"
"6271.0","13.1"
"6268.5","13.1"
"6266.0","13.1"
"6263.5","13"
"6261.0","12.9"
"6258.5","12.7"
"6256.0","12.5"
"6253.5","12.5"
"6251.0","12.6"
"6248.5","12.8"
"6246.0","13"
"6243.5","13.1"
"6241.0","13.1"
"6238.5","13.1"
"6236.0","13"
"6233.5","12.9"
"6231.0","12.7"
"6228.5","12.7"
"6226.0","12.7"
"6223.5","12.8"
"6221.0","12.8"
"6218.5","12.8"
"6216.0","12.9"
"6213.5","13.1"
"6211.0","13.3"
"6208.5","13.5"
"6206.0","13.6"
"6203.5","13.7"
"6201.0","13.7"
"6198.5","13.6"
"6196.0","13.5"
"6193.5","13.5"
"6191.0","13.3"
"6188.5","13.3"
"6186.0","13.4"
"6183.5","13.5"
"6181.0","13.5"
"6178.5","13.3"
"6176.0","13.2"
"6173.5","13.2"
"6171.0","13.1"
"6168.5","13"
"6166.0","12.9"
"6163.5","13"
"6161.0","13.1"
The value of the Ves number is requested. -0.6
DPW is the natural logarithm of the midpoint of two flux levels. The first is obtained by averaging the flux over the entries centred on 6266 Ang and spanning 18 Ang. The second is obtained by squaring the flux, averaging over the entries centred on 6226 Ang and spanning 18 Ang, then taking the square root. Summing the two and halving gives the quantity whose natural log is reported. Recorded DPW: 2.557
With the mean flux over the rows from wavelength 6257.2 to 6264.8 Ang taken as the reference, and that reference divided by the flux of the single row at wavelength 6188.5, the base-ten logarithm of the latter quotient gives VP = -0.014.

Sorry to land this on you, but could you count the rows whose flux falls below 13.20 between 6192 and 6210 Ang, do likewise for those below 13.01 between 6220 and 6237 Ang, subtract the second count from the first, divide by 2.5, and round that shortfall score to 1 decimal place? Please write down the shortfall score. -2.8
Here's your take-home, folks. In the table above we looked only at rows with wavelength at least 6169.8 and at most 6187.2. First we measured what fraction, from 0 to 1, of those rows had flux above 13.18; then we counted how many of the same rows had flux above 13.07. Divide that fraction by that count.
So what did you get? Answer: 0.12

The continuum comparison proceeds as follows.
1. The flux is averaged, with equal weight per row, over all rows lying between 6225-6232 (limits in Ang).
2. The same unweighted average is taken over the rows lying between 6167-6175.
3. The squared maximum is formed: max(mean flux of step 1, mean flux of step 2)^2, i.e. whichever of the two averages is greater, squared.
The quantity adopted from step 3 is 172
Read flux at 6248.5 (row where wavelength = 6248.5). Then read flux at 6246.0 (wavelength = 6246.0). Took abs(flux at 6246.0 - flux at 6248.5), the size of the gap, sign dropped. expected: 0.20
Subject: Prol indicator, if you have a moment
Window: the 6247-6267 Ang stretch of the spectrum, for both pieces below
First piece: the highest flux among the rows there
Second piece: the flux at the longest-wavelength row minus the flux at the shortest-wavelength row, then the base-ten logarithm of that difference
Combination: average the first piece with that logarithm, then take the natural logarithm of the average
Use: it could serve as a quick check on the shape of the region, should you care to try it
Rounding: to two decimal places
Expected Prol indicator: 1.84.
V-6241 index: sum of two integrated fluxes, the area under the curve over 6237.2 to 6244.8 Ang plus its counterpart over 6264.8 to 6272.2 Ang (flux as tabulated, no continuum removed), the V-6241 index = 196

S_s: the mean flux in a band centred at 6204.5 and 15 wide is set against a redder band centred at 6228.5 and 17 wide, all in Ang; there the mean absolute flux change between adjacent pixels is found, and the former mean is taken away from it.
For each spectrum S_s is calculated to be -13.5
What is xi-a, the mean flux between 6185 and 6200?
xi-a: 13.4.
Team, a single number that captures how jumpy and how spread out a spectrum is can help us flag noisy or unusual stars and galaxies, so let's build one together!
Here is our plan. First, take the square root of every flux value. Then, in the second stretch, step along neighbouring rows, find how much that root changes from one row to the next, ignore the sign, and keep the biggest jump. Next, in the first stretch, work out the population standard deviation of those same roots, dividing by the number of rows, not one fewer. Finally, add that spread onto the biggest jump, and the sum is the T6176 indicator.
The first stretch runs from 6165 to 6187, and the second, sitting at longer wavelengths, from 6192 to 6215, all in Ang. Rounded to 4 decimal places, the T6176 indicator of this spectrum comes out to 0.0550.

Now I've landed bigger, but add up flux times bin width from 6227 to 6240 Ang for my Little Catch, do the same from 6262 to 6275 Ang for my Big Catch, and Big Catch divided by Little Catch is 1.02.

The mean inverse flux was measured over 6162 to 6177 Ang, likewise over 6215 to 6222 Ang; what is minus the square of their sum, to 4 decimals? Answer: -0.0239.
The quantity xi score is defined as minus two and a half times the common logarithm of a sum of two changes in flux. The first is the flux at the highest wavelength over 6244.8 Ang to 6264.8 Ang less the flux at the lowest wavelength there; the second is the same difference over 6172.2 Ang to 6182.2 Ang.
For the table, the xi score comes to 1.3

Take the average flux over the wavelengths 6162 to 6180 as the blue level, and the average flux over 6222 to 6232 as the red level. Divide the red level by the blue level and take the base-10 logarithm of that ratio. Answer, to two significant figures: -0.013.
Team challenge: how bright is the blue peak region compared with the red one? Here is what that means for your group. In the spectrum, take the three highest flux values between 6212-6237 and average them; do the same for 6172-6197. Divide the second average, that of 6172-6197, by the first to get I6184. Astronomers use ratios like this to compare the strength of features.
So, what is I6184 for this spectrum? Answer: 1.04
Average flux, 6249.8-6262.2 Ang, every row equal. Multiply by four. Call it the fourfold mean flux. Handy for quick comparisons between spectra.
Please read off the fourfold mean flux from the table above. 50.6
